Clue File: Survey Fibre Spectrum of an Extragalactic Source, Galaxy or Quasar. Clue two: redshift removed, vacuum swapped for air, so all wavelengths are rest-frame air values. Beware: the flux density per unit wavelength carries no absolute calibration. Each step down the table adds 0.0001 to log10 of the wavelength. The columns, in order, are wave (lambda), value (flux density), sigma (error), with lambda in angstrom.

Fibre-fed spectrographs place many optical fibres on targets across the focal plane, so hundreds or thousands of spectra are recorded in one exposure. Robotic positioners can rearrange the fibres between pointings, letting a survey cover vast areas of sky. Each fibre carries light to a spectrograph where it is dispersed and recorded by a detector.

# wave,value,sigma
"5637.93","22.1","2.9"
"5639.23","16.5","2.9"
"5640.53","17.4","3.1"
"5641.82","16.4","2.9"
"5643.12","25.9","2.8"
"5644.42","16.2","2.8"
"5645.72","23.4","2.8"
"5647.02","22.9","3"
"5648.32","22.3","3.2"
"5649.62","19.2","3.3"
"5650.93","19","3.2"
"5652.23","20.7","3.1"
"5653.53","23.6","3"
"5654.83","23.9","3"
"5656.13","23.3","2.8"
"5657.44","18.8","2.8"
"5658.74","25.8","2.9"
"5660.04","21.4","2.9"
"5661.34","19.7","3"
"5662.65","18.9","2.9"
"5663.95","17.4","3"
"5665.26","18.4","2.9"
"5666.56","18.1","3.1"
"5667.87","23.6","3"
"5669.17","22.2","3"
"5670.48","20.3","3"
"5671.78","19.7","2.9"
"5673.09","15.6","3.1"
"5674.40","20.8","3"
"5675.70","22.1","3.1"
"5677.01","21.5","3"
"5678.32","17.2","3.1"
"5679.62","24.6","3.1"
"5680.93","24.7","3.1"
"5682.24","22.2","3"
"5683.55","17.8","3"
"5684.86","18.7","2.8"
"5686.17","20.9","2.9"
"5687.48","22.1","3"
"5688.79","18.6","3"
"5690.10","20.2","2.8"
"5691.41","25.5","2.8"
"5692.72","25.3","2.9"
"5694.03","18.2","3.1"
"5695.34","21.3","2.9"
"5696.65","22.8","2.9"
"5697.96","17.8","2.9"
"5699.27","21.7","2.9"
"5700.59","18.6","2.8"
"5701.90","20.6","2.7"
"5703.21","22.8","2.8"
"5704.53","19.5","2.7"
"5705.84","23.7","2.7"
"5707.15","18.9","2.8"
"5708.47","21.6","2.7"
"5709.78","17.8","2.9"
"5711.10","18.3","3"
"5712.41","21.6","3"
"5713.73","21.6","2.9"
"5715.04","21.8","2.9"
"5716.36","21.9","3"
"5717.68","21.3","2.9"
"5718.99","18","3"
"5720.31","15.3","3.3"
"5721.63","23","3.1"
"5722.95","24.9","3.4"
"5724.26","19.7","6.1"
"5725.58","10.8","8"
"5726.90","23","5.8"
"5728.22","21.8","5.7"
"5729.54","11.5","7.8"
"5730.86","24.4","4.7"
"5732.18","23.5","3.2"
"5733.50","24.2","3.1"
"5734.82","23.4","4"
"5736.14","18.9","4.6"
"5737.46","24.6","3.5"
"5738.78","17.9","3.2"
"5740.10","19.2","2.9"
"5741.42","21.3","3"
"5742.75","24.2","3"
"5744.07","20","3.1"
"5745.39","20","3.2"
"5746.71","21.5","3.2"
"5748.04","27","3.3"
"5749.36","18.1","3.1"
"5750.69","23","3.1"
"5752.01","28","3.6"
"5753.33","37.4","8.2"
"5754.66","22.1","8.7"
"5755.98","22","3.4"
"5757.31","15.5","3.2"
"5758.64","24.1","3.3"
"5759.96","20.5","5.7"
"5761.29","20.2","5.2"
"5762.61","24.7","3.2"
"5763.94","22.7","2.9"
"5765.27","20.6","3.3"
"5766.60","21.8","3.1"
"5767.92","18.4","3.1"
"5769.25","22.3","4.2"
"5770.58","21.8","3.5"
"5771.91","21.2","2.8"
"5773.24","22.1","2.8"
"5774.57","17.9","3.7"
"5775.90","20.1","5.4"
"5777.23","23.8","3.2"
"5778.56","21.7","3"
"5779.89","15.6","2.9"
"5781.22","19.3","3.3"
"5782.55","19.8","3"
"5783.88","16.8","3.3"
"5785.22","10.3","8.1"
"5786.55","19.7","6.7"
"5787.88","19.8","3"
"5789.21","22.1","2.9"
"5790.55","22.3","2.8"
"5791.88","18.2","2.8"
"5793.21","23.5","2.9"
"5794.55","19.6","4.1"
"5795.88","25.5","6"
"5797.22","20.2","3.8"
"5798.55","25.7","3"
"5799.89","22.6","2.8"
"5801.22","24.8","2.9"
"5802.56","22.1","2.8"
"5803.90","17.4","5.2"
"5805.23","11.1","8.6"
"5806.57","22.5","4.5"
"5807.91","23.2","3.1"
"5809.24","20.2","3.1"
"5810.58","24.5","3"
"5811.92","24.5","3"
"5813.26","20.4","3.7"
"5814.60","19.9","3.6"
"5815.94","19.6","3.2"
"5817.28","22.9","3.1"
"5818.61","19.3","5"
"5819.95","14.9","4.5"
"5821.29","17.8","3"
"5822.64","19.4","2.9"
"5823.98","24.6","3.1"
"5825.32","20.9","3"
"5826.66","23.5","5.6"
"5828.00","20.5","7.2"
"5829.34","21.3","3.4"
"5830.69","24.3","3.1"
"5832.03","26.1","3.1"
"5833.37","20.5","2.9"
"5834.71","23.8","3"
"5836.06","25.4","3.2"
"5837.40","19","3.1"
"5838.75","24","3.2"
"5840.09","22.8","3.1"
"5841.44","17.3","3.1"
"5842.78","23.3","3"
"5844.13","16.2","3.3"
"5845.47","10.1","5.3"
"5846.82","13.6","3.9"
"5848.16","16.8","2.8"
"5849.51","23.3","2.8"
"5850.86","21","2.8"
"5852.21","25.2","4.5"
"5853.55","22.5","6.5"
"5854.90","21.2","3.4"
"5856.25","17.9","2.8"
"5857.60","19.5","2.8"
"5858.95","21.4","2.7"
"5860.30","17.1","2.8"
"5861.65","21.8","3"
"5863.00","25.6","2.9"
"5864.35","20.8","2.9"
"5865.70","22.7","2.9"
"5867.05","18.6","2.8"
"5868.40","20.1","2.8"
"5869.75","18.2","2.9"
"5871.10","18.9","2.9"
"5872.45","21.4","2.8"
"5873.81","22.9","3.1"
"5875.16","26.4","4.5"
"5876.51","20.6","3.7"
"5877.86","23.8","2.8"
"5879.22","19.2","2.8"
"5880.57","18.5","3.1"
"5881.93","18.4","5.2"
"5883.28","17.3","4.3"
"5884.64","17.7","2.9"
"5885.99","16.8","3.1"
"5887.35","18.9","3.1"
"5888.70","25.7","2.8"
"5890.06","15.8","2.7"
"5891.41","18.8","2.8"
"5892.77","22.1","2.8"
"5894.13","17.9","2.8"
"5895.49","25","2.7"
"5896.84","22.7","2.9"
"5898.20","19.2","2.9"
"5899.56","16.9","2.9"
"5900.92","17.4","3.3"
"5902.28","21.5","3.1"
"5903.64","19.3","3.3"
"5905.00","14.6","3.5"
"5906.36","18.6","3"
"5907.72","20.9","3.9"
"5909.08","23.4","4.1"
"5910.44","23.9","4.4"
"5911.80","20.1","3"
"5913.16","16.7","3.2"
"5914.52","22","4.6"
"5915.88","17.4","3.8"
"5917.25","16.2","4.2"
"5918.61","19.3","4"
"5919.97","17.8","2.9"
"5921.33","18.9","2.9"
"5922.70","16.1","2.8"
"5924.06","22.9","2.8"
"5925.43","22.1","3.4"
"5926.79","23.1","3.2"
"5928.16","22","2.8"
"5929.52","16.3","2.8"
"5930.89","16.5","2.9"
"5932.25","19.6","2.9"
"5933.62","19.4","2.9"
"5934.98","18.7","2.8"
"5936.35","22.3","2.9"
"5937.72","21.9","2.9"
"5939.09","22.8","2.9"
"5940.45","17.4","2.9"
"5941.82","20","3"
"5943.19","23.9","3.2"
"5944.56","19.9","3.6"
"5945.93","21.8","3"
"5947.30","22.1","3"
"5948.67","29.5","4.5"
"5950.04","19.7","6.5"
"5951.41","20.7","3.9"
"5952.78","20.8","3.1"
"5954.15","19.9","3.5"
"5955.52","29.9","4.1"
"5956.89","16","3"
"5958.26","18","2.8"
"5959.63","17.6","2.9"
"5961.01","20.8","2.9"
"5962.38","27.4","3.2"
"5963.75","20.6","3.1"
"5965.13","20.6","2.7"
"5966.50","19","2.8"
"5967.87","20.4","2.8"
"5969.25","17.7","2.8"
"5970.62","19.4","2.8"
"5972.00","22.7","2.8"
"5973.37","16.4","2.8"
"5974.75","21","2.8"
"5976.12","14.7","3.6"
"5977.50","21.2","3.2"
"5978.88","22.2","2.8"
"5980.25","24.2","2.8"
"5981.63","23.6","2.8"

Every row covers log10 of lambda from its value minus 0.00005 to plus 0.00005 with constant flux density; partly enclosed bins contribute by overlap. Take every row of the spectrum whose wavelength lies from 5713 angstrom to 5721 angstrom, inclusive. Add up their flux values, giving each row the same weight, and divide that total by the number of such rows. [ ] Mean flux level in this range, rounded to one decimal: 20.0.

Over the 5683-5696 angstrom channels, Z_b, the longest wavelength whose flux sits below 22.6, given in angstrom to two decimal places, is 5695.34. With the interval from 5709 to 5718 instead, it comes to 5717.68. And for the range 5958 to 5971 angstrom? 5970.62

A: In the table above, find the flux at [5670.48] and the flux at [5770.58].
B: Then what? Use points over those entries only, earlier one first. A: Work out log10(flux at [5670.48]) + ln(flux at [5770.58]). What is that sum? 4.39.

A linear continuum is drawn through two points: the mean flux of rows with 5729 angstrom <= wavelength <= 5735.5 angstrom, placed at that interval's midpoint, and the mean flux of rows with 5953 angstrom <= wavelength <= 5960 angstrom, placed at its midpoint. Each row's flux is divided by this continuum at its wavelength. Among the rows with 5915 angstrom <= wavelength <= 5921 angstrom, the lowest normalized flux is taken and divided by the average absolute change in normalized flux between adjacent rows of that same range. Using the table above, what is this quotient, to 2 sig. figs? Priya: 8.4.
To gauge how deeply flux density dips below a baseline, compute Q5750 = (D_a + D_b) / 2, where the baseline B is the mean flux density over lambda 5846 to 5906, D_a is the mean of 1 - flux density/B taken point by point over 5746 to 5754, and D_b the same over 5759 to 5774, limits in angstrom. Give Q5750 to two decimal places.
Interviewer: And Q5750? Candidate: -0.18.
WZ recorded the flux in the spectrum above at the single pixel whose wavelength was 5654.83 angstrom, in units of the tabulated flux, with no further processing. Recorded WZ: 23.9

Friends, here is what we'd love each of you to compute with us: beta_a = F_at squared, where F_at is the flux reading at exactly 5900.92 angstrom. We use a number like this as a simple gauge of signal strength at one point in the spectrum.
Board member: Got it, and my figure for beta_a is 303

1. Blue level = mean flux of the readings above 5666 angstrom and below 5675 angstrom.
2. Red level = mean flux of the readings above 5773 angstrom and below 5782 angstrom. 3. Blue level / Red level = 1.00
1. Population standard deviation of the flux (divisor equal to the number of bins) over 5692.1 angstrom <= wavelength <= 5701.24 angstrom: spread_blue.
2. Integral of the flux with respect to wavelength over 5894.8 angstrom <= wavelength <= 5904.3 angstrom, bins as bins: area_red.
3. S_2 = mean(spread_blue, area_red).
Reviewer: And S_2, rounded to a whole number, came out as 98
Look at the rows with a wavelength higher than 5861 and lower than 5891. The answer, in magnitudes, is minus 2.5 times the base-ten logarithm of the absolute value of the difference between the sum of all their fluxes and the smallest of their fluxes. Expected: -6.59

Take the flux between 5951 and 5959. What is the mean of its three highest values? 23.8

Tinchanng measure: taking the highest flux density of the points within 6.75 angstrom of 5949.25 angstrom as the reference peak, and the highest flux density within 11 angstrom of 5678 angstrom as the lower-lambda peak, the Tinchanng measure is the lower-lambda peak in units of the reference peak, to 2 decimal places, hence 0.83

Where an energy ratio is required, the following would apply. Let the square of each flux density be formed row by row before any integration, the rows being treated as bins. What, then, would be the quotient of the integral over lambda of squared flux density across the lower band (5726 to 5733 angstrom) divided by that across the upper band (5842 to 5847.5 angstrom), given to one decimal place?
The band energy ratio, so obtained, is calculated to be 2.1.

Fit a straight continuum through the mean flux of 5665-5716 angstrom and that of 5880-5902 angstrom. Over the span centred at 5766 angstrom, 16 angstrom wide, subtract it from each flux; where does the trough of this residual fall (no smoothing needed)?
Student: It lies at 5767.92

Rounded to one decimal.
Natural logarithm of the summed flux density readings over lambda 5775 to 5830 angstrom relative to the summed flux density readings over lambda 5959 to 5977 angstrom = 1.2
